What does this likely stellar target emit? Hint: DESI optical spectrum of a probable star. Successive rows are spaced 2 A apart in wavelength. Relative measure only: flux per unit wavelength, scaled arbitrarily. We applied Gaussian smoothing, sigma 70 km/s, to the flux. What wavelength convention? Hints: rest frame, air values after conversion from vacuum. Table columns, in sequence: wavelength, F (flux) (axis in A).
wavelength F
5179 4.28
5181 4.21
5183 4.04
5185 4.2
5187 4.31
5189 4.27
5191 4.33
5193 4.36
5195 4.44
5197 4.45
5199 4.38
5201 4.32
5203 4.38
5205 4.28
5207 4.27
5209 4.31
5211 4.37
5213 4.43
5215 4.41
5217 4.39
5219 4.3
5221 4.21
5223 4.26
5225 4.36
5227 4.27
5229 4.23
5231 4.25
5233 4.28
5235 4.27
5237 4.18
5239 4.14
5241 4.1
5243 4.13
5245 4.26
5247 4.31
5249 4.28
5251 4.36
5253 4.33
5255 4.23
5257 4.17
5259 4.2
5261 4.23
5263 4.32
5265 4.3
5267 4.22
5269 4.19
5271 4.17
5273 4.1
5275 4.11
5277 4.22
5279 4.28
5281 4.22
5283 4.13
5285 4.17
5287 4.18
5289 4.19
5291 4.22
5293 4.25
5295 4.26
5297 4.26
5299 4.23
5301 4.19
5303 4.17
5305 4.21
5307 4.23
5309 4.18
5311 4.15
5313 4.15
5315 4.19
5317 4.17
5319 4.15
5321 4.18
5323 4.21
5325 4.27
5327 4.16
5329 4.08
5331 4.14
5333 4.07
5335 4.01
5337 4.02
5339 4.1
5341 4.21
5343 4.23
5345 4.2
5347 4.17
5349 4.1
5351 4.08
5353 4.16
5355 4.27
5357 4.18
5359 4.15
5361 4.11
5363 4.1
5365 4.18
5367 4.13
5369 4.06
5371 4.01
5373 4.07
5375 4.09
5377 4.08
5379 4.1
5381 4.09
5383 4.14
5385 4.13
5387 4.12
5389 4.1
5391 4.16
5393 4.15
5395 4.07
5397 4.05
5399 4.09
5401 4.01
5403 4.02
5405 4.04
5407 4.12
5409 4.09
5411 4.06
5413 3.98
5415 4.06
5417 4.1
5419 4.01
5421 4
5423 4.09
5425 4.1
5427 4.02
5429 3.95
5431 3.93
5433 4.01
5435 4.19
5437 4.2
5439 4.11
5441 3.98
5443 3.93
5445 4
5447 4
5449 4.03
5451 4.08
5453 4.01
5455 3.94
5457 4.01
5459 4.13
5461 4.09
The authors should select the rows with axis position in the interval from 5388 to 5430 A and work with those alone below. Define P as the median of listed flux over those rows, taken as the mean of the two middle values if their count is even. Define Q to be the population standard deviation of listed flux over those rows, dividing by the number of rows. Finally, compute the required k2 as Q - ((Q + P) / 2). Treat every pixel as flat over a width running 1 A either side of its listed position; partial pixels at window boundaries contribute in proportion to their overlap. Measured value -2.00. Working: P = 4.06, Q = 0.053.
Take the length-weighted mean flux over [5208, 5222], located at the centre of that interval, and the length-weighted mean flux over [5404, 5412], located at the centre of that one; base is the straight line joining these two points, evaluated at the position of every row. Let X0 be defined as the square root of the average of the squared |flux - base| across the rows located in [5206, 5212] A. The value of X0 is 0.057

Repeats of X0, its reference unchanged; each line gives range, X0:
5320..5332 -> 0.059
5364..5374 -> 0.070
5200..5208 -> 0.064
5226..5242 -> 0.119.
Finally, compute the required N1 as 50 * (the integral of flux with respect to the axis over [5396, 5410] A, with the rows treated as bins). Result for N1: 2842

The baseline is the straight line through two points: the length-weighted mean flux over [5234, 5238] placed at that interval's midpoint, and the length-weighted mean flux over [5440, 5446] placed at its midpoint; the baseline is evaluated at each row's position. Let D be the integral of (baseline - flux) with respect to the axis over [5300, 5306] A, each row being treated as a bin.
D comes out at -0.29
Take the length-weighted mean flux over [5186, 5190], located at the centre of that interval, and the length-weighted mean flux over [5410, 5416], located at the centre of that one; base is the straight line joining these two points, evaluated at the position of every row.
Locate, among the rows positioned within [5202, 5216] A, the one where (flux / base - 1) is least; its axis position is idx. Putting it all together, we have 5207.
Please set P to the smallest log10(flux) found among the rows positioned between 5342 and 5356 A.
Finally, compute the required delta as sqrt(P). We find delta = 0.781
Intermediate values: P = 0.611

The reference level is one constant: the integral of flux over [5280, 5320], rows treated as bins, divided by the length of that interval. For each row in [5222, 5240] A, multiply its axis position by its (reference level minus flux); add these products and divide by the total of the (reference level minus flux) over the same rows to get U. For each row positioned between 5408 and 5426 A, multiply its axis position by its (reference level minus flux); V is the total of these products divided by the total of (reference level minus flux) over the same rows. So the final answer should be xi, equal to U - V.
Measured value -189.8 A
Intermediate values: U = 5227.0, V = 5416.8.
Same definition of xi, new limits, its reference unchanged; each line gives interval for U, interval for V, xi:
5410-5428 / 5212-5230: 200.1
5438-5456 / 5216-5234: 223.7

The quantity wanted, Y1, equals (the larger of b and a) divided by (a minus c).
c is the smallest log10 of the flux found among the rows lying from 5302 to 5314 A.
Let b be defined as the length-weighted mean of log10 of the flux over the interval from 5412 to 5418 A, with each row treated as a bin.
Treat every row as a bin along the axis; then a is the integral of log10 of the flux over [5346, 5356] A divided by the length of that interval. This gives 1081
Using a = 0.619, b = 0.607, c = 0.618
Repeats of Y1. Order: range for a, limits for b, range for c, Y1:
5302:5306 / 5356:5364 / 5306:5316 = 150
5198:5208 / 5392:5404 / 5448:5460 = 16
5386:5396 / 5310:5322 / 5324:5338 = 53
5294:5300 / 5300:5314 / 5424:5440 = 18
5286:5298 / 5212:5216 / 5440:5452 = 20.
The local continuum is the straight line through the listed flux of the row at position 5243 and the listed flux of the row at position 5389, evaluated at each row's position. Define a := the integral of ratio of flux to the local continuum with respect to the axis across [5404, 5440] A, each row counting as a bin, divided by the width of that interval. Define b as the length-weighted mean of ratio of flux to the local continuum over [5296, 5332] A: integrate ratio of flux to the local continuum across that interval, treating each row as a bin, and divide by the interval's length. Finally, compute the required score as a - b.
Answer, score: -0.025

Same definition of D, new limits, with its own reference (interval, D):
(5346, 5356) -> -0.73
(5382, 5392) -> -0.91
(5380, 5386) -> -0.46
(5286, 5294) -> -0.41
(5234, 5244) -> 0.57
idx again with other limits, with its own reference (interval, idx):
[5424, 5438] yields 5431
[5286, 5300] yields 5287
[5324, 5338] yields 5335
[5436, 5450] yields 5443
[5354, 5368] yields 5363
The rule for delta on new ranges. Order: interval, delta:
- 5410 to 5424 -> 0.775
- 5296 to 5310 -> 0.787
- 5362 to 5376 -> 0.777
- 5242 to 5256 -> 0.785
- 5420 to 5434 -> 0.771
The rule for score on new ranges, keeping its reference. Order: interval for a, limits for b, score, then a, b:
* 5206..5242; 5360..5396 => 0.035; 1.04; 1.00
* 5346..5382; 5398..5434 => 0.017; 1.00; 0.99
